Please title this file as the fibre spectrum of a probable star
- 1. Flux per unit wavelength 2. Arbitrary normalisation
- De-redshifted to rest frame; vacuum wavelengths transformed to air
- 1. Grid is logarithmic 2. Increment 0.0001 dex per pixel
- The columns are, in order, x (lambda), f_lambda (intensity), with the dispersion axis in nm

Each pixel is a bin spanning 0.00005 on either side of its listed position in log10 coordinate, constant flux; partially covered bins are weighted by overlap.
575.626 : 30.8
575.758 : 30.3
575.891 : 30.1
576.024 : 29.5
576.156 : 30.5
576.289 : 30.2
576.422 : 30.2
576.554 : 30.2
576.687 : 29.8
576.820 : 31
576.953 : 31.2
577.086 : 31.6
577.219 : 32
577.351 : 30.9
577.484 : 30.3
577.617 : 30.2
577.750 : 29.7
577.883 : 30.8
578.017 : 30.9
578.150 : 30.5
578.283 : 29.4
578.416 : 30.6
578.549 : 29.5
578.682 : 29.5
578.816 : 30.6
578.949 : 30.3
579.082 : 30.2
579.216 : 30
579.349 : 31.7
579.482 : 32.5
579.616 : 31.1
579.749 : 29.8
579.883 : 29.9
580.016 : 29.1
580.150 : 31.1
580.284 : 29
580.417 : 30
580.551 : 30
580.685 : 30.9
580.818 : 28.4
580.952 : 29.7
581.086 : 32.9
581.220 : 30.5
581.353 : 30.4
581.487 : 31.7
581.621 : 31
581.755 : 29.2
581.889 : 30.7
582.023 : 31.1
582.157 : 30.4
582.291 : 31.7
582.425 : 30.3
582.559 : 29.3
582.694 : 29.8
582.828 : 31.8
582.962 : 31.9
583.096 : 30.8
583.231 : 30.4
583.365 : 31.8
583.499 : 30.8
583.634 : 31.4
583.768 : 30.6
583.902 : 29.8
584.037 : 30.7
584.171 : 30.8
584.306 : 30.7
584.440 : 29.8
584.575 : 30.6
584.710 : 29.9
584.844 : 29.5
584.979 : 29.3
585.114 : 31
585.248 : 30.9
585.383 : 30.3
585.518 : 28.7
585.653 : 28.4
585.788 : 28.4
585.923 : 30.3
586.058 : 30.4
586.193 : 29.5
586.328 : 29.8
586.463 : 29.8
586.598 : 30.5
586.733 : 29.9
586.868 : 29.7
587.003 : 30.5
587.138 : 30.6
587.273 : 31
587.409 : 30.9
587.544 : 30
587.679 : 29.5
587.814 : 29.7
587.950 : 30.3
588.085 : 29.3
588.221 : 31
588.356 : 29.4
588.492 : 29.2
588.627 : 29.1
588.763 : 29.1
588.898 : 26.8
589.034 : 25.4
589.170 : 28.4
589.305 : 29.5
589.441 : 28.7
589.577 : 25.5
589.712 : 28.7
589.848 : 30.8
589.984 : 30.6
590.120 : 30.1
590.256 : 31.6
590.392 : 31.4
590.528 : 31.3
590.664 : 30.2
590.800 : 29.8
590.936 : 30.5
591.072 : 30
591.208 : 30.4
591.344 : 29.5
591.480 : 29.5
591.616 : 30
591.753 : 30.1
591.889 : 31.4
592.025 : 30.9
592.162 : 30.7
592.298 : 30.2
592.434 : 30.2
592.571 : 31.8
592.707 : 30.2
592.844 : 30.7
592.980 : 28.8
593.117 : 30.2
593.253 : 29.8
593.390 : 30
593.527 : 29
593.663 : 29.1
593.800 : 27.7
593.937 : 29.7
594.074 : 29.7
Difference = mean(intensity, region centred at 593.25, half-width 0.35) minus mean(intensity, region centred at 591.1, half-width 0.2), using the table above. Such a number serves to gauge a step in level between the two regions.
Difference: -0.7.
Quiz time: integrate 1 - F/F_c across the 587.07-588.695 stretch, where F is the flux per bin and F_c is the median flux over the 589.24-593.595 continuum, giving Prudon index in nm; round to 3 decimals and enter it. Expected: 0.011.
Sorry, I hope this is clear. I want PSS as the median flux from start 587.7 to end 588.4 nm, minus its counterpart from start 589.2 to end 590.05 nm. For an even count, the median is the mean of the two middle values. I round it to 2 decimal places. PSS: 0.60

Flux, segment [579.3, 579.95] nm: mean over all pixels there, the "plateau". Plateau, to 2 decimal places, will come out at 31.00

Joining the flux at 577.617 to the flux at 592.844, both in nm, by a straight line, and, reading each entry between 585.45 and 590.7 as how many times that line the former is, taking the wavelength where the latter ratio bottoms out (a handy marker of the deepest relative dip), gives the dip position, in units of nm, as 589.034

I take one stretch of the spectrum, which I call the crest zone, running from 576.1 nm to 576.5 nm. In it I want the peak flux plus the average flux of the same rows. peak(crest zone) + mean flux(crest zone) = 60.8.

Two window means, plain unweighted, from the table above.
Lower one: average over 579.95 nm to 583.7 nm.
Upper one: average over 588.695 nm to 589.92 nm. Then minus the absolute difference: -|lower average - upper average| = -2.5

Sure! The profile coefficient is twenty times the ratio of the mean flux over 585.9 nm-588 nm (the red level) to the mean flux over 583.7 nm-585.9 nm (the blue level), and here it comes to 20.1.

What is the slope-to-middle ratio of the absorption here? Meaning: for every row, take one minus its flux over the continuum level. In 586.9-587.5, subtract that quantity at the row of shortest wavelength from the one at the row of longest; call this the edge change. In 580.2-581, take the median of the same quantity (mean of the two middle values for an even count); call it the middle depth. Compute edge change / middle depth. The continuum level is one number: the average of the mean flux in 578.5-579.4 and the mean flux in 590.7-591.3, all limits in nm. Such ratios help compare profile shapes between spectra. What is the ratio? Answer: -1.1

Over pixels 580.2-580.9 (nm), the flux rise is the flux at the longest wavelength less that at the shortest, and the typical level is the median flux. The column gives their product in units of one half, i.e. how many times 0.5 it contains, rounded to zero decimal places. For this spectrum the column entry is -36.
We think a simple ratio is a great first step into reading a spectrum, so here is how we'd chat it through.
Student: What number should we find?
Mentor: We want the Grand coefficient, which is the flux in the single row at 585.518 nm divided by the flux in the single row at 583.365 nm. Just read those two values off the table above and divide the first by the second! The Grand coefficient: 0.90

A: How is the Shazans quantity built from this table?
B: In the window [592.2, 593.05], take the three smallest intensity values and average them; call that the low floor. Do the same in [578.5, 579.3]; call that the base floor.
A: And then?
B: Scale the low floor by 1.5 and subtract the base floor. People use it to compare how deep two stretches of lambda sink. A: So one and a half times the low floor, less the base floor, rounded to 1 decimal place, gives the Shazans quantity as 14.9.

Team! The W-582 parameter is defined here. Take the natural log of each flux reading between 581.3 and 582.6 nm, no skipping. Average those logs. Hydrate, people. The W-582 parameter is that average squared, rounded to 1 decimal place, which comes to 11.7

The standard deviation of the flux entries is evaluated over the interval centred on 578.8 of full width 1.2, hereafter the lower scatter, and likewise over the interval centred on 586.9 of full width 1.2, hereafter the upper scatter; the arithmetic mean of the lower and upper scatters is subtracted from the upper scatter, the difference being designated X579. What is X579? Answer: -0.11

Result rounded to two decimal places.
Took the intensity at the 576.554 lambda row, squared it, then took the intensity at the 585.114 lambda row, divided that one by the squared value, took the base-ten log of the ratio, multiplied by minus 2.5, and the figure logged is 3.67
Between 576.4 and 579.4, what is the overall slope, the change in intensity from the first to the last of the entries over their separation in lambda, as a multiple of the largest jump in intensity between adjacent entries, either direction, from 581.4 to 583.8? 0.26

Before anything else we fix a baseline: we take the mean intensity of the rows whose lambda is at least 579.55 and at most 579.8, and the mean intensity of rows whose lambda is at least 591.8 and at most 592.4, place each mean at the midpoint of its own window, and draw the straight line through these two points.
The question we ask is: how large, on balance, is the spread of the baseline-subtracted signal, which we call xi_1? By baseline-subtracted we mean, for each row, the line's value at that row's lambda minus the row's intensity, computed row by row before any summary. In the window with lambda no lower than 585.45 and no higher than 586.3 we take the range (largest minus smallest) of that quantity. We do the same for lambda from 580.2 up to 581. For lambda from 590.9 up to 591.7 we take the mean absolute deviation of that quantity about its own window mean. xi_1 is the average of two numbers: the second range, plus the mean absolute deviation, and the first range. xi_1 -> 2.41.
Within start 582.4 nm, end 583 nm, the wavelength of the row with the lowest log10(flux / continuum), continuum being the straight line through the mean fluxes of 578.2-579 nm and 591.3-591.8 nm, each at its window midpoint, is 582.559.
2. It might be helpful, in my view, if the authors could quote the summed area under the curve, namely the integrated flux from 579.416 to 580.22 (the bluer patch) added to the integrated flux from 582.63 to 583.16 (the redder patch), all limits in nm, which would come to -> 41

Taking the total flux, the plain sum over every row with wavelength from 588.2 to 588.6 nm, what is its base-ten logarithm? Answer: 1.952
